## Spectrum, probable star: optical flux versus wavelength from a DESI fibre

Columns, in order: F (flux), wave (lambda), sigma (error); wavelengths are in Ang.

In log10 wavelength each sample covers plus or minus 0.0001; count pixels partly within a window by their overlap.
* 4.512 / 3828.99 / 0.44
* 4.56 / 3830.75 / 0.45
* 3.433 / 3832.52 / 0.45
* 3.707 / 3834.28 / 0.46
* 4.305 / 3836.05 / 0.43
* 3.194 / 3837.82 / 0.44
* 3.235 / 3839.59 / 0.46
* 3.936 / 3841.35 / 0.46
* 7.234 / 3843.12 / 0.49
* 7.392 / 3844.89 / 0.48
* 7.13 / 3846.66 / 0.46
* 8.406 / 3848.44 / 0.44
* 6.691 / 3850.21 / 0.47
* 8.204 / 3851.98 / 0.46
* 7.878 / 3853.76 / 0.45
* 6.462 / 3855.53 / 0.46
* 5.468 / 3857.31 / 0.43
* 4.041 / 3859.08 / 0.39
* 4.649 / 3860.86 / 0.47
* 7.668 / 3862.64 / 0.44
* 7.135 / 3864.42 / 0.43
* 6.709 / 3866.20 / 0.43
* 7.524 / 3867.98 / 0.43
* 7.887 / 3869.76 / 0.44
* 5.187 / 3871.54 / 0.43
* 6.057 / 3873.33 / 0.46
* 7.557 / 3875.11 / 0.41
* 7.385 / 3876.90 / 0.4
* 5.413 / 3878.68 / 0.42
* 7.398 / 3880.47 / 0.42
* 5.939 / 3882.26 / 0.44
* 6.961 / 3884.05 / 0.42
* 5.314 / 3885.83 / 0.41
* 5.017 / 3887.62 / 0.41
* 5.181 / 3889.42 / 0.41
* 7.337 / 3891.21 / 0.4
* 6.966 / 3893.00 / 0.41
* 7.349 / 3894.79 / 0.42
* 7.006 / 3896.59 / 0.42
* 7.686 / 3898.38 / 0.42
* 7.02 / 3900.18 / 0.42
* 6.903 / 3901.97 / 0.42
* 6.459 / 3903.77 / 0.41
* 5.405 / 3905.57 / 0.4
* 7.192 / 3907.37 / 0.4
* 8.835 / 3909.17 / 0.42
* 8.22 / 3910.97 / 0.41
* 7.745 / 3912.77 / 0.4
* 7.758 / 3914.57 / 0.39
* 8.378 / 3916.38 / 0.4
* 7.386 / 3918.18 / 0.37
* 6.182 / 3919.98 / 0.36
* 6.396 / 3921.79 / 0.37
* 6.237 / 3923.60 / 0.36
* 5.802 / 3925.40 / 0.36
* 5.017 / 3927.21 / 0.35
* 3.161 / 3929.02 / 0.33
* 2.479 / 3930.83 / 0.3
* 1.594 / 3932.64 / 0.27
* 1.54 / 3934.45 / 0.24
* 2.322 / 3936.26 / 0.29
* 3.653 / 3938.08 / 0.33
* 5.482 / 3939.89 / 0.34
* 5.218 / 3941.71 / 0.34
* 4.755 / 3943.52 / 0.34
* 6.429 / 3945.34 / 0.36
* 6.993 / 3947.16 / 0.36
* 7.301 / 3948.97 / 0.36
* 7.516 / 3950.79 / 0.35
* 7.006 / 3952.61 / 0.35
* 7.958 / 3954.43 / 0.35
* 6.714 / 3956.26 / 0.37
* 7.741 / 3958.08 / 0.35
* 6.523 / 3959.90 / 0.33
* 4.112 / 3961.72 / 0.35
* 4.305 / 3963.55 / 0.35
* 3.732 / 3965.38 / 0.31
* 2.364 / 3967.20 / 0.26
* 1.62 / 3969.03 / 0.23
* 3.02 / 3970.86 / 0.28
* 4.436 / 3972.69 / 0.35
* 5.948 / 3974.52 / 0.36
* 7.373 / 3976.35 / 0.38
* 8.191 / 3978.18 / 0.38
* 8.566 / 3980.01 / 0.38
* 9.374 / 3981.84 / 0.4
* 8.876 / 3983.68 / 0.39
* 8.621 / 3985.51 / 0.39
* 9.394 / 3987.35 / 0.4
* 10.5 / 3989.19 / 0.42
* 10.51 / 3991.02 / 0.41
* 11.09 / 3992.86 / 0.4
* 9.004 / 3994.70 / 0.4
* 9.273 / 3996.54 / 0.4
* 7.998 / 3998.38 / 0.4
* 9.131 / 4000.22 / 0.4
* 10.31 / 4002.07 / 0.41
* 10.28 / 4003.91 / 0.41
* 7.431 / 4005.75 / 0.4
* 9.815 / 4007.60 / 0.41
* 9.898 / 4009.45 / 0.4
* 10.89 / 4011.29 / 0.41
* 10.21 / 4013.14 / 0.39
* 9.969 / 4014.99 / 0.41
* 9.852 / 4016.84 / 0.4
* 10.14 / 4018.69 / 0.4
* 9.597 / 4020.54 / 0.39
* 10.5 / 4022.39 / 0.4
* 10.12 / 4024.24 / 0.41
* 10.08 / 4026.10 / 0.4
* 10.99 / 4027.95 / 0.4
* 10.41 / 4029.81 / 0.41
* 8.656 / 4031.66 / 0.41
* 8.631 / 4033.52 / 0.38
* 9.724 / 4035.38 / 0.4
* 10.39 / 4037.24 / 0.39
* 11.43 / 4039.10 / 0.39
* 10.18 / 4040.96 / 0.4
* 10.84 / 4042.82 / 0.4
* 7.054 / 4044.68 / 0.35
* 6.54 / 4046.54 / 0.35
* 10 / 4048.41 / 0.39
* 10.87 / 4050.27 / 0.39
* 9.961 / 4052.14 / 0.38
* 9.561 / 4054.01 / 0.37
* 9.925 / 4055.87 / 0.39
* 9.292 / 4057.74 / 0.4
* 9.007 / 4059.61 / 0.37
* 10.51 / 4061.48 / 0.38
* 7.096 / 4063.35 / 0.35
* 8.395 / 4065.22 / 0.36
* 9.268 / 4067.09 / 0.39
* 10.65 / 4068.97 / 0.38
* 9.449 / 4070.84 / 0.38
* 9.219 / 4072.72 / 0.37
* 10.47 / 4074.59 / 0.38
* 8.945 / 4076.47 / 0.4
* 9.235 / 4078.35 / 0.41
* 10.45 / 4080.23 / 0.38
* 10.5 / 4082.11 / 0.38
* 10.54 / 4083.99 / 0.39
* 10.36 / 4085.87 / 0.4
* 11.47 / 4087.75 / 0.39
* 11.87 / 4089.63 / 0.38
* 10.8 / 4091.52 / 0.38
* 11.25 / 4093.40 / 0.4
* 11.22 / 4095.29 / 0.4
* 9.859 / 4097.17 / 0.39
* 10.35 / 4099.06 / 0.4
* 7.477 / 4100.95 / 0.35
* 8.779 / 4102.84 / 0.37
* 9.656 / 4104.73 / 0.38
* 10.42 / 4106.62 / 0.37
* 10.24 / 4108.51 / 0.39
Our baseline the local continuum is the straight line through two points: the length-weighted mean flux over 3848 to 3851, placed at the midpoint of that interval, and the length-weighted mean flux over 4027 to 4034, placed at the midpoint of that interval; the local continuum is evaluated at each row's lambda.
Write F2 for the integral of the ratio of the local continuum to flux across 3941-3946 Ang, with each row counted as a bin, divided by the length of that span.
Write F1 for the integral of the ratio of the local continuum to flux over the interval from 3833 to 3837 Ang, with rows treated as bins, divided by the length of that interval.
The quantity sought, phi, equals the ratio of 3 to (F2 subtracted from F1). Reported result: 12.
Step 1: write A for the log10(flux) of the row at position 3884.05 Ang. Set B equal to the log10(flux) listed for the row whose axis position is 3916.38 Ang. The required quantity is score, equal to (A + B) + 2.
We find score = 3.77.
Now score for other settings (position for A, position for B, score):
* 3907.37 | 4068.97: 3.88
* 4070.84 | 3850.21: 3.80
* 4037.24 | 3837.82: 3.52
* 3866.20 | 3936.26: 3.19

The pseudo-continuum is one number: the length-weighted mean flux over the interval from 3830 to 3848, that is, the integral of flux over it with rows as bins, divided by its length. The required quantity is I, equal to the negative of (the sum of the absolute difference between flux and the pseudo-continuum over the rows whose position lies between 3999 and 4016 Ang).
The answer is -44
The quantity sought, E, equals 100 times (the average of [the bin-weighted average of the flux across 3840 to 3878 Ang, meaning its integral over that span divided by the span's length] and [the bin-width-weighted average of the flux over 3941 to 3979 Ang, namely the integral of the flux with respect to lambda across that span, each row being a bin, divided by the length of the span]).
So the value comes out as 616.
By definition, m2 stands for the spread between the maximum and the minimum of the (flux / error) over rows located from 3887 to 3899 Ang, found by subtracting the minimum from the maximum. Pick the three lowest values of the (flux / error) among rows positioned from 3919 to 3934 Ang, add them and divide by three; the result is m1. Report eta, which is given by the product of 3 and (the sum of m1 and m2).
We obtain 42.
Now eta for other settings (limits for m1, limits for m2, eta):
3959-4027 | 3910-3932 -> 65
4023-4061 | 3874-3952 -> 107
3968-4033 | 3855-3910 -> 64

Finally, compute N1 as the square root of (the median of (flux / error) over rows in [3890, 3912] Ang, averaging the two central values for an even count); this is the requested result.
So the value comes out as 4.2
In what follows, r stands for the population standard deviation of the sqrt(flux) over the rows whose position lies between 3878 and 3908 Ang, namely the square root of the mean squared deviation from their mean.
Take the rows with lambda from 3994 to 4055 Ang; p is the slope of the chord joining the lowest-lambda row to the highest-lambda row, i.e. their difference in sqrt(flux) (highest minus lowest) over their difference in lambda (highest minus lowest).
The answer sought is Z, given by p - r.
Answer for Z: -0.18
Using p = 0.002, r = 0.18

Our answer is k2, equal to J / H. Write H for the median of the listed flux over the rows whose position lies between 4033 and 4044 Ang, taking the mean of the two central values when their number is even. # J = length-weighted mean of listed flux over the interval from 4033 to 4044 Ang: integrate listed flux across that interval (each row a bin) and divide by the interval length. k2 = 0.99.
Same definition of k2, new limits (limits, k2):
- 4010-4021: 1.01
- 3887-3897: 0.93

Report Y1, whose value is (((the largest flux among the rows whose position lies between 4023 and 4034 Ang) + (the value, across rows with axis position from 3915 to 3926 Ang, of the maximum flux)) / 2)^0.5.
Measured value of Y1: 3.11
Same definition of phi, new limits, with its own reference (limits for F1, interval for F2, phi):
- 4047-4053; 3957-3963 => -5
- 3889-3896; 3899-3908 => -57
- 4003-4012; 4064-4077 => -32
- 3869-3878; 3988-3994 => 10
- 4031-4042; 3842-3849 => -186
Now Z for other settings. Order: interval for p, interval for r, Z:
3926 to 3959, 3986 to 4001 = -0.14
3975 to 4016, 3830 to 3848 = -0.35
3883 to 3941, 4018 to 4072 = -0.20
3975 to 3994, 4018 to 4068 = -0.16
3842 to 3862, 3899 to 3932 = -0.39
